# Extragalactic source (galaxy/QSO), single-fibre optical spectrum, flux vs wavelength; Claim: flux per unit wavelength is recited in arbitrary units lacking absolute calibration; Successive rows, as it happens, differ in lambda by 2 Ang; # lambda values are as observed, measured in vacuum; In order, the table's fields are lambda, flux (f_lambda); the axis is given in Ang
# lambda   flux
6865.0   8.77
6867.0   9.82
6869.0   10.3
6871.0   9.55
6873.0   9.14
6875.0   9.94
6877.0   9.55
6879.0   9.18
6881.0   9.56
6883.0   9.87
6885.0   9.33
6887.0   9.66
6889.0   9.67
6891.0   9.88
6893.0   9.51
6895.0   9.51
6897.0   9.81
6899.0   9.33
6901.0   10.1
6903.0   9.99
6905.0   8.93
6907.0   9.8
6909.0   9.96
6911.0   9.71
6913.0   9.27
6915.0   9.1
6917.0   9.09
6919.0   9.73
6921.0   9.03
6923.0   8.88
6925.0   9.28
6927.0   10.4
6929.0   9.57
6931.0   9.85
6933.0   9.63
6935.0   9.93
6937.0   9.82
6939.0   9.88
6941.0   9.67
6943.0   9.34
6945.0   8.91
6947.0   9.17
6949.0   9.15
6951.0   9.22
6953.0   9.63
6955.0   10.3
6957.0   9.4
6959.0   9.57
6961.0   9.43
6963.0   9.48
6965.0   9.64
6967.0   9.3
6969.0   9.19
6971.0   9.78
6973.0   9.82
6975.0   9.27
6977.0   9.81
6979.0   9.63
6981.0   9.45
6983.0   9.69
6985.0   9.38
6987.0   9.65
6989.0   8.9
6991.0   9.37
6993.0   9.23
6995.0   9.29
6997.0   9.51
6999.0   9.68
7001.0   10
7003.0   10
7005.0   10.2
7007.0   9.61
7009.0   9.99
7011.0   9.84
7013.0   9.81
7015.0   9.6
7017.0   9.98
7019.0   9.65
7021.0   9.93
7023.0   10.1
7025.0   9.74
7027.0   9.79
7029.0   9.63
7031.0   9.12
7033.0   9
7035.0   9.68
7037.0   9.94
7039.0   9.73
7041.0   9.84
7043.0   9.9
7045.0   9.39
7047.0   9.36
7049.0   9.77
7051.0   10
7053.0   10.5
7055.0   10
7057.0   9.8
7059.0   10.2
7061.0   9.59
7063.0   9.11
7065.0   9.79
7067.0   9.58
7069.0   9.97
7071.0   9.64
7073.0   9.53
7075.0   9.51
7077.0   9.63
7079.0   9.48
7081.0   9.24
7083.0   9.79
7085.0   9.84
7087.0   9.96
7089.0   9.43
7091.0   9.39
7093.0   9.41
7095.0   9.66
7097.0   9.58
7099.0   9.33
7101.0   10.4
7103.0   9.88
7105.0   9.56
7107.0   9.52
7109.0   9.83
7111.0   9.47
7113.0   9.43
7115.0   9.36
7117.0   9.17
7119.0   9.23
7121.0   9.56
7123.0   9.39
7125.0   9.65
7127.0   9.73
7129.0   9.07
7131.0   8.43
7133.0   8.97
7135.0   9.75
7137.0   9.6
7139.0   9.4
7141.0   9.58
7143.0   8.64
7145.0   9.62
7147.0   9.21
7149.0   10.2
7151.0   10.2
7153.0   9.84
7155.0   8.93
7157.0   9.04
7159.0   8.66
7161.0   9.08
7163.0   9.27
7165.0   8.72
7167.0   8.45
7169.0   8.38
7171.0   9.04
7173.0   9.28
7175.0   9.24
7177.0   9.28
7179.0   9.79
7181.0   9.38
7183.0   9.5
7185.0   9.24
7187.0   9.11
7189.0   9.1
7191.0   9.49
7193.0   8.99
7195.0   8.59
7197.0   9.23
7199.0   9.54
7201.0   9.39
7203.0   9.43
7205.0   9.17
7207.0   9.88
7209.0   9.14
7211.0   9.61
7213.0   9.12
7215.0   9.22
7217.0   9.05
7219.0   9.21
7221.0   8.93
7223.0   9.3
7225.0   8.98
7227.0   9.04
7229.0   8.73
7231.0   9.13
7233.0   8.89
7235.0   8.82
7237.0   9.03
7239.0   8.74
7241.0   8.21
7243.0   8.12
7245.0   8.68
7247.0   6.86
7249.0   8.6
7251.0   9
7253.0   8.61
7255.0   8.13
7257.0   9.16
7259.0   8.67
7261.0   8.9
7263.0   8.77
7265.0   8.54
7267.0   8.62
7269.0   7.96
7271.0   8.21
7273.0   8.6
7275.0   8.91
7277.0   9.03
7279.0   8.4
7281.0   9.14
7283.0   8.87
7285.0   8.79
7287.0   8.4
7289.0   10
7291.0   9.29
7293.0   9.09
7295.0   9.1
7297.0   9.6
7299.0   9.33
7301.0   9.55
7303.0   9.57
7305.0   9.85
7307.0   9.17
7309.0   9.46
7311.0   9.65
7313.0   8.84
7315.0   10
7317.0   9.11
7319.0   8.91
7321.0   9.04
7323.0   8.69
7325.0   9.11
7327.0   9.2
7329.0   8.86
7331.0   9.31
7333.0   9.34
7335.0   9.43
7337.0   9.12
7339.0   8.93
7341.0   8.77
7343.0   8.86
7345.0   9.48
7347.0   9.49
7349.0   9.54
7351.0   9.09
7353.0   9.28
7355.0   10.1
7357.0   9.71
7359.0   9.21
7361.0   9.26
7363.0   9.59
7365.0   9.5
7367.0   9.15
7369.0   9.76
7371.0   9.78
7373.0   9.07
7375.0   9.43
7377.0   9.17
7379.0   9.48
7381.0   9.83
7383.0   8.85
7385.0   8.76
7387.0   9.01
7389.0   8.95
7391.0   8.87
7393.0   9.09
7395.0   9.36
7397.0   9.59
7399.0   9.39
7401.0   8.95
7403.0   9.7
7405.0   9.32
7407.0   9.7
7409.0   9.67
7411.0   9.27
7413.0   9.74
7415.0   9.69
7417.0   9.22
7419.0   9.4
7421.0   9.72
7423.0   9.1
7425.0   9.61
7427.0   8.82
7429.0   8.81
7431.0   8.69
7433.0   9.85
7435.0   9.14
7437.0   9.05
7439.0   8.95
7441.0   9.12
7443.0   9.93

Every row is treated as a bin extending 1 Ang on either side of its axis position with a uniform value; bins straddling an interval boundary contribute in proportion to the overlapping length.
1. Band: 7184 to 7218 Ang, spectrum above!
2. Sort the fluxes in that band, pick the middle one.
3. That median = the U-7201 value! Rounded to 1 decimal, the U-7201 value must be 9.2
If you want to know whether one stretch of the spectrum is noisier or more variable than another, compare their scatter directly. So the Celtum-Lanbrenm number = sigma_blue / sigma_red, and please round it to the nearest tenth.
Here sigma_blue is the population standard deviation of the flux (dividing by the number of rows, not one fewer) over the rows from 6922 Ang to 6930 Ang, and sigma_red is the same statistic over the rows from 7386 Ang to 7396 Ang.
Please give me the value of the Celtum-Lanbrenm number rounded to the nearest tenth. 3.3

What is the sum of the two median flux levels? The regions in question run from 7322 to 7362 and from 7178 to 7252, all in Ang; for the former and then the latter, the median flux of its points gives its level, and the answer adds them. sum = 18.3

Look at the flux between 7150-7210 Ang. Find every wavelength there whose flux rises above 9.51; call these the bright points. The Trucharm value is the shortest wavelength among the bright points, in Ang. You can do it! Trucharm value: 7151.0 Ang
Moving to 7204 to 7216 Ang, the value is 7207.0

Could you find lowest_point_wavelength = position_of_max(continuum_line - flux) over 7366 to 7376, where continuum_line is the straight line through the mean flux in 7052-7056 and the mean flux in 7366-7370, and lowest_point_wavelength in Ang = 7373.0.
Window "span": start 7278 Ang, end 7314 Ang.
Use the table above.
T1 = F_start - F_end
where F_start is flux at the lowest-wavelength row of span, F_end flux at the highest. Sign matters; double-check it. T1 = -0.44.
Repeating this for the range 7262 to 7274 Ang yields 0.17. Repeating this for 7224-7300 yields -0.35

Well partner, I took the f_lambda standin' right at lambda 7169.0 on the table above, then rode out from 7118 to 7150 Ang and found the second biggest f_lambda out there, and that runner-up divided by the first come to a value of 1.16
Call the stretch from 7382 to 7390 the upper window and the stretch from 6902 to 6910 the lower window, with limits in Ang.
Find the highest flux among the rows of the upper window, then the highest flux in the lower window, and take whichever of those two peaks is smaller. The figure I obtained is 9.0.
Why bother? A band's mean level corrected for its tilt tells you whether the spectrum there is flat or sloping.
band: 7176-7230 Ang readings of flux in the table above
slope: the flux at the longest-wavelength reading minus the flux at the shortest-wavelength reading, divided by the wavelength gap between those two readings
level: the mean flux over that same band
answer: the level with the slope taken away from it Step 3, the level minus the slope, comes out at 9.2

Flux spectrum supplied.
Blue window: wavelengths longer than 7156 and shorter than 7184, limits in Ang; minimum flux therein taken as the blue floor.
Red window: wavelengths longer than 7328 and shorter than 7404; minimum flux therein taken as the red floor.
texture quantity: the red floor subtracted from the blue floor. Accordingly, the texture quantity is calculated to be -0.4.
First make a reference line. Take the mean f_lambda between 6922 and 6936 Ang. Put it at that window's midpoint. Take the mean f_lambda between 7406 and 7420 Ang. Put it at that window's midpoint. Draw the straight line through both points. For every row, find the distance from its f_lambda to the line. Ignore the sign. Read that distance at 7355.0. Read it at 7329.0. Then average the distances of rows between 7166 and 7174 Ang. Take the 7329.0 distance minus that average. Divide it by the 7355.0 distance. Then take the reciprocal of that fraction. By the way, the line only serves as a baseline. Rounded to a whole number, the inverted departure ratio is -5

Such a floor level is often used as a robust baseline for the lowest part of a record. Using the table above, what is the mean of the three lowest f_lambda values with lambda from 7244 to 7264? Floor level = 7.86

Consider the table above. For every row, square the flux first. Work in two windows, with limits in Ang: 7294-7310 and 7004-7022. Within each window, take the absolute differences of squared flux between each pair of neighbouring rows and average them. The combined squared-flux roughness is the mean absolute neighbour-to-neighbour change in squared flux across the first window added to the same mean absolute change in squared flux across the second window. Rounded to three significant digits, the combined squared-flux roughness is 11.9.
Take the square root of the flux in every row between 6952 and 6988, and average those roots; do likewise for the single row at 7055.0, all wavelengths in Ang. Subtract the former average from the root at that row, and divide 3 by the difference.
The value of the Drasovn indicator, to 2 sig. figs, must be 44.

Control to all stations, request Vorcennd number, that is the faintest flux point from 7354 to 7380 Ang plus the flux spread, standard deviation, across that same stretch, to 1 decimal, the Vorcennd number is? 9.4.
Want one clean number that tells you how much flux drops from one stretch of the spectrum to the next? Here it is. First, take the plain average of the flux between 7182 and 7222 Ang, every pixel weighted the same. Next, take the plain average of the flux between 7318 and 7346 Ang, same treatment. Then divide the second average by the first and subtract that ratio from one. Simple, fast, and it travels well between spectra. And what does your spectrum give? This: 0.019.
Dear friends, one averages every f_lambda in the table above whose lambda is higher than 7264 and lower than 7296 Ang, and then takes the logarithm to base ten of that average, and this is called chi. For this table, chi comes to 0.945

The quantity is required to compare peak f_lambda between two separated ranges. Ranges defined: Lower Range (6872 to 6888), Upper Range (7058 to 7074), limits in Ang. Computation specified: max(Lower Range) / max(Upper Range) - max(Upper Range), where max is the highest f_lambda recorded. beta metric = -9.23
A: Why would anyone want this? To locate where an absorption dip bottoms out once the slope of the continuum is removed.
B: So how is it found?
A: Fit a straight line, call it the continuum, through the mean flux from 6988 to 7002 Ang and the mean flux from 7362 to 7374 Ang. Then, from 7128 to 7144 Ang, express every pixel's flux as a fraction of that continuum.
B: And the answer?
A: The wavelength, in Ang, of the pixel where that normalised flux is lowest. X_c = 7131.0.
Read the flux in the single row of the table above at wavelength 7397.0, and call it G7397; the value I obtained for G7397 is 9.59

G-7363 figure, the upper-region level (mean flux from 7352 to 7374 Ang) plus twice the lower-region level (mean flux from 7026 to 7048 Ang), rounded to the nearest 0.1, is 28.7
